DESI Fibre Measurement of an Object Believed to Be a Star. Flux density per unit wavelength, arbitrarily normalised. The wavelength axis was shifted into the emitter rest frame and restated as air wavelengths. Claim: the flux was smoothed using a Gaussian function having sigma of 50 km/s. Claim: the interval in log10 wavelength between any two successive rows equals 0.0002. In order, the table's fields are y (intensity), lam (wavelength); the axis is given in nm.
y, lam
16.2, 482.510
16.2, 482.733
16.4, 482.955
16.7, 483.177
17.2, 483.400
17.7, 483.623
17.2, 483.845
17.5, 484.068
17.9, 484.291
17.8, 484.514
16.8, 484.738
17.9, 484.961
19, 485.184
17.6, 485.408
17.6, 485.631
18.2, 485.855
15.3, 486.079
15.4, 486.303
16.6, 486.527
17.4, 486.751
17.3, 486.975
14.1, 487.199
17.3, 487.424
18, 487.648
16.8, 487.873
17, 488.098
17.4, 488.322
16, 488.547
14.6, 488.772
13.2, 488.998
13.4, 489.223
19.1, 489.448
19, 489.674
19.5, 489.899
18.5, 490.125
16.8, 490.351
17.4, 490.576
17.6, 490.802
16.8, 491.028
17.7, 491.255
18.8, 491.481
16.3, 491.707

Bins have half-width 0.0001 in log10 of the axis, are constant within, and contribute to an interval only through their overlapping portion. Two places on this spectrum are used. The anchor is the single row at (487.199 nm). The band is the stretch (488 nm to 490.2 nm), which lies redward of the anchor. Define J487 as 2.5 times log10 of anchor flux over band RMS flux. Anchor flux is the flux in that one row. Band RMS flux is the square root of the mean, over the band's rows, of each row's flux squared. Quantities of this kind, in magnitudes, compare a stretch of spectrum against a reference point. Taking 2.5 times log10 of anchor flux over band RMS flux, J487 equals -0.20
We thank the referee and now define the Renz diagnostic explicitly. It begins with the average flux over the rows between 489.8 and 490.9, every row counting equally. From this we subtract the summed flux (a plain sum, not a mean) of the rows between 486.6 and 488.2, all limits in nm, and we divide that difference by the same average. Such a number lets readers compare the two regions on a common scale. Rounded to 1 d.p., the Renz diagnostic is -5.6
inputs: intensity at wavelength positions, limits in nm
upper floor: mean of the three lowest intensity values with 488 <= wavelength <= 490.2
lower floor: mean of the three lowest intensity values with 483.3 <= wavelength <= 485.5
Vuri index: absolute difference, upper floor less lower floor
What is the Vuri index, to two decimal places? 3.33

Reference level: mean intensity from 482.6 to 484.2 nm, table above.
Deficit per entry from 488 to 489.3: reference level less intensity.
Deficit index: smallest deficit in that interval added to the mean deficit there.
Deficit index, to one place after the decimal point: 1.3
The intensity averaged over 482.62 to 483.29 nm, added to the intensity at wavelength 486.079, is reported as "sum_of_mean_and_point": 31.7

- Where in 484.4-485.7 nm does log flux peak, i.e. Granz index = 485.184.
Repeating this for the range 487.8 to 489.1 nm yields 488.322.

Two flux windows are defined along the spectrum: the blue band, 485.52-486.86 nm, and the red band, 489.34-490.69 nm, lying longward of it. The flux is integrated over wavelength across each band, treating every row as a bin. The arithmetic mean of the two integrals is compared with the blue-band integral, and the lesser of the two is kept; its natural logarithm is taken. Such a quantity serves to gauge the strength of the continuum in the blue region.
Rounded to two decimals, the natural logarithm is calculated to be 3.11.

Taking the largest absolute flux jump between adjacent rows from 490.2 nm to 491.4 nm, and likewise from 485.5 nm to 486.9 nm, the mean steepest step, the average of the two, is 1.9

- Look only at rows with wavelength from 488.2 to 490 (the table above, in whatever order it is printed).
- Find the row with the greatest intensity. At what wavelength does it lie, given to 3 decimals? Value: 489.899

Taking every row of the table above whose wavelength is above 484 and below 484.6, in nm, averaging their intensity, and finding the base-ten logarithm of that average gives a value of 1.25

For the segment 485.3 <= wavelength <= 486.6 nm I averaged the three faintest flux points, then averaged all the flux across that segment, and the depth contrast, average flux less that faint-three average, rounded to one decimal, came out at 1.0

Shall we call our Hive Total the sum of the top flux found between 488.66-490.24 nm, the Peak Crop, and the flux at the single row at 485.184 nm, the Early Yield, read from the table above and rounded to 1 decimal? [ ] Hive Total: 38.5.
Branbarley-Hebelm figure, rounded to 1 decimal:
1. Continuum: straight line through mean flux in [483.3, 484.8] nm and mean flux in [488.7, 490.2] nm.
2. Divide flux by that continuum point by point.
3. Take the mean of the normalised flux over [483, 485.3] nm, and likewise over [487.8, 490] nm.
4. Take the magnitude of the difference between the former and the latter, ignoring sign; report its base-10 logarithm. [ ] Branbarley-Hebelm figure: -1.7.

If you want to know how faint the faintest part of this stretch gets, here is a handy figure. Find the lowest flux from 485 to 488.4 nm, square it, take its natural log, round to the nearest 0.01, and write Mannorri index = 5.29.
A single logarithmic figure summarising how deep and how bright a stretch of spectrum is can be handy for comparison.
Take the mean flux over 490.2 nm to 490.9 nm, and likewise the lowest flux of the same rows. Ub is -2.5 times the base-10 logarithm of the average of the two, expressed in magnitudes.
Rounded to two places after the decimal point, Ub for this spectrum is -3.08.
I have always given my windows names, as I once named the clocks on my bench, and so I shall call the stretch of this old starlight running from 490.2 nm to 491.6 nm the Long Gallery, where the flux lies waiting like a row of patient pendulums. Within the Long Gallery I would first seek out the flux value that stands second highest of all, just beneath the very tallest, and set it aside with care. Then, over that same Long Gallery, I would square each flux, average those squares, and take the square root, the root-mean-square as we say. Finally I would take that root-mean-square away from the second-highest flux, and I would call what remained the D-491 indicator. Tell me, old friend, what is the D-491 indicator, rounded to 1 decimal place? 0.2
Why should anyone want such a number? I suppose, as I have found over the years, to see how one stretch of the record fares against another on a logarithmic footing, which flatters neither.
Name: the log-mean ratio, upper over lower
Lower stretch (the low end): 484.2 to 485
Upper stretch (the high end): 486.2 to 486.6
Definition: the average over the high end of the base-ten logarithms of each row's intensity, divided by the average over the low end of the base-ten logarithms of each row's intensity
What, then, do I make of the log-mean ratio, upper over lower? 0.97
